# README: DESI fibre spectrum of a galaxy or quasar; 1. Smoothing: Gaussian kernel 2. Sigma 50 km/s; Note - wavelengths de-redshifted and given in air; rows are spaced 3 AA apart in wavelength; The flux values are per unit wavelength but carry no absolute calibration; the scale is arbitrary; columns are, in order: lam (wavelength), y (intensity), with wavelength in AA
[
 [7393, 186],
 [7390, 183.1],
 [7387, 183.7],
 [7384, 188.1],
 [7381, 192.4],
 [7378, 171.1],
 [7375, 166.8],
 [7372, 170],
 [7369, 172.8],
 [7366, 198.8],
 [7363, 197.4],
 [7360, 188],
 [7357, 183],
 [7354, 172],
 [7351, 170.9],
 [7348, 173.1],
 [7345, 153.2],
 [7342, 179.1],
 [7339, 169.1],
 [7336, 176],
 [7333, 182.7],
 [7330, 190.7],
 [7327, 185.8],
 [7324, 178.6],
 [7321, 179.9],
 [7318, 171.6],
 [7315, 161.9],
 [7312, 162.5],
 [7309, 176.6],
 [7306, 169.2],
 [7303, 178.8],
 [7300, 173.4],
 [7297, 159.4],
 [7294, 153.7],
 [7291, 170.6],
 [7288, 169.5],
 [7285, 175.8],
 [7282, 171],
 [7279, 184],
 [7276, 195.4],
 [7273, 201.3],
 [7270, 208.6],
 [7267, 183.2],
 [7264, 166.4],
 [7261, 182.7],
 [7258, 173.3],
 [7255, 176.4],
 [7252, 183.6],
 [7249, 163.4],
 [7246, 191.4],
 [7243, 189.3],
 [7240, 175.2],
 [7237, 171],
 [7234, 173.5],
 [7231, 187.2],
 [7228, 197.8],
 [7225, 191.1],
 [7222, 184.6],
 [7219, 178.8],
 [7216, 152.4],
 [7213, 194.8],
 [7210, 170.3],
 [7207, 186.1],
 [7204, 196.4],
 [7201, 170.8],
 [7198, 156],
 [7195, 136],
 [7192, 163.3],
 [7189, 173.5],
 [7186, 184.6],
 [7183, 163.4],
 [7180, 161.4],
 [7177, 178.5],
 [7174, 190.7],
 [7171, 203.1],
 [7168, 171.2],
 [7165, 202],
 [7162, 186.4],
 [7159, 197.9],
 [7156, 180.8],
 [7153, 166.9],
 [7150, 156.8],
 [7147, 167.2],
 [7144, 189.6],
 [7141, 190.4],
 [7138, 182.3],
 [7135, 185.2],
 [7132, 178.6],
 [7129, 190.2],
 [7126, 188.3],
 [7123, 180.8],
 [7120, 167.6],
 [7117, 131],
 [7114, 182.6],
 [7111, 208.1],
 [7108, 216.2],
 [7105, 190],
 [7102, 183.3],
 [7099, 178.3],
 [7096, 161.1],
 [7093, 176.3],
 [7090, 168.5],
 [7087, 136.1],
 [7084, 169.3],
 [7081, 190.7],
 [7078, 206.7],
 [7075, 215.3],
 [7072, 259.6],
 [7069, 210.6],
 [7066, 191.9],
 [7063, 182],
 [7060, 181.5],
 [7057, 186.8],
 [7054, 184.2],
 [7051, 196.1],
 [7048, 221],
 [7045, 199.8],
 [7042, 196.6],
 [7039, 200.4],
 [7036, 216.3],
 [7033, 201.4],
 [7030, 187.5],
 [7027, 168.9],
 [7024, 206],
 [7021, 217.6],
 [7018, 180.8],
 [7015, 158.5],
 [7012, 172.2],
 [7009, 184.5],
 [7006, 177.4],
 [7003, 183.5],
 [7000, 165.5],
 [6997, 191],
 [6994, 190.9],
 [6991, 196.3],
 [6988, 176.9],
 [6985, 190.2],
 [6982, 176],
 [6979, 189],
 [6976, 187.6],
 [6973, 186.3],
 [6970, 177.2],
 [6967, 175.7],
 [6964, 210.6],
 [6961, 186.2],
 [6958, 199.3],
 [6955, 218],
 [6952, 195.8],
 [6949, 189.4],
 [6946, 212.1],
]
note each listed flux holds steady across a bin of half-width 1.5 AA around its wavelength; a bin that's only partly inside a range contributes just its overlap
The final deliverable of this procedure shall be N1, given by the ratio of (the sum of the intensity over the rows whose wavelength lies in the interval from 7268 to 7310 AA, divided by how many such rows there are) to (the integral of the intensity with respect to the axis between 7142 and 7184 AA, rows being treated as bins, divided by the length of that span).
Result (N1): 0.99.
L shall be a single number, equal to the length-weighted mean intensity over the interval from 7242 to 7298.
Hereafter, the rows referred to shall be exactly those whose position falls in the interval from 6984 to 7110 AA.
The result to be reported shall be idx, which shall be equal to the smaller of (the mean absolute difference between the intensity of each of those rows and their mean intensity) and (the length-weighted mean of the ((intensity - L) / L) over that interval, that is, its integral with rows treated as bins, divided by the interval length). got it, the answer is 0.060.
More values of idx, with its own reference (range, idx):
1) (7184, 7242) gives -0.017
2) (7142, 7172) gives 0.017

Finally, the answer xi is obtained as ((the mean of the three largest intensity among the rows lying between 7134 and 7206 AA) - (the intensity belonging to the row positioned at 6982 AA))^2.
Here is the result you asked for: 625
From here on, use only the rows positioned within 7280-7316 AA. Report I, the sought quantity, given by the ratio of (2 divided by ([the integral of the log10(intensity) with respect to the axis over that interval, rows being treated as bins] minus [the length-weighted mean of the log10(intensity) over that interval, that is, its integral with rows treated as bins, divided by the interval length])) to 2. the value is 0.013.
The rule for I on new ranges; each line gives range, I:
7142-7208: 0.007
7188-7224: 0.013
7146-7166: 0.023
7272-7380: 0.004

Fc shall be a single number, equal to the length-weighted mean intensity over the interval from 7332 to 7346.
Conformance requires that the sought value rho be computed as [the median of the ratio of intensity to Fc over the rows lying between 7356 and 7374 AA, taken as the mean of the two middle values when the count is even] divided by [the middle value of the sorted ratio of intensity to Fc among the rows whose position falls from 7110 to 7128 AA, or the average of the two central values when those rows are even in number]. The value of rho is 1.02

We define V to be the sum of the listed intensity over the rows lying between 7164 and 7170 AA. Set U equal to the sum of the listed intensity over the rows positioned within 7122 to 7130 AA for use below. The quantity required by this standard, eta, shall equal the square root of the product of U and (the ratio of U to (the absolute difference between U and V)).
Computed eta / 41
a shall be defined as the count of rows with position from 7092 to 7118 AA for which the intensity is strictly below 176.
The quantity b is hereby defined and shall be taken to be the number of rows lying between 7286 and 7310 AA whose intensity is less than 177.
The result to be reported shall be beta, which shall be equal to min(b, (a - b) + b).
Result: 2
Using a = 2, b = 7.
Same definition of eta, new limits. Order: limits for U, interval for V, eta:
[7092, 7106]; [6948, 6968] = 40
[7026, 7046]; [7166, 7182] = 64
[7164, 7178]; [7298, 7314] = 103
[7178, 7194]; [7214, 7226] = 72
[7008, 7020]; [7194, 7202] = 46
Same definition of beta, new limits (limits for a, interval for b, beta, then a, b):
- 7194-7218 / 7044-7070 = 0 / 5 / 0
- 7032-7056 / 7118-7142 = 0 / 0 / 1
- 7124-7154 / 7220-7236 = 1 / 3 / 1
